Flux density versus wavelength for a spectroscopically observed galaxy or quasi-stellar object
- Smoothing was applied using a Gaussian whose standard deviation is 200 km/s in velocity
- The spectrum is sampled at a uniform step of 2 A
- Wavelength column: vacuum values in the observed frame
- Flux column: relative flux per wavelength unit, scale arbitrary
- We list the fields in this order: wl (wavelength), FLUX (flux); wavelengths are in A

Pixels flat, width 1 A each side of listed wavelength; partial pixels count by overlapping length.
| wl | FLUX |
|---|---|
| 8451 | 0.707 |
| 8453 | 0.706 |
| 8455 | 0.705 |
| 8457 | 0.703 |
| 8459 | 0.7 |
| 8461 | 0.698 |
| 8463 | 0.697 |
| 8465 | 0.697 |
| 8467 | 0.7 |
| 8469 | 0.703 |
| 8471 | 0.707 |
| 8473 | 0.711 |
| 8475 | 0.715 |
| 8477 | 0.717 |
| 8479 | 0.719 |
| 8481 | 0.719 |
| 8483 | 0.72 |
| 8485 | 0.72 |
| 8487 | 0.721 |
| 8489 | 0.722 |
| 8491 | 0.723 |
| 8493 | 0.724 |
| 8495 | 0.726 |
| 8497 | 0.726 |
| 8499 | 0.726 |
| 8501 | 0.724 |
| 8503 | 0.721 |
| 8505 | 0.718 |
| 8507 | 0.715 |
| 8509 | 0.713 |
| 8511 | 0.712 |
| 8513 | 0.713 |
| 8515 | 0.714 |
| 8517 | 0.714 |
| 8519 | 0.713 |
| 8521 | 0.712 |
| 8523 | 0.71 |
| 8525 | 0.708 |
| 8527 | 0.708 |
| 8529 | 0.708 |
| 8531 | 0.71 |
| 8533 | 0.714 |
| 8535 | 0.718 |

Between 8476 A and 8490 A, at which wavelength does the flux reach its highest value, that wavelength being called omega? 8489 A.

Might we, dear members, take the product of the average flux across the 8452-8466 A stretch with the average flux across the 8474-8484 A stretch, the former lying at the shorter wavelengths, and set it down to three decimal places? 0.503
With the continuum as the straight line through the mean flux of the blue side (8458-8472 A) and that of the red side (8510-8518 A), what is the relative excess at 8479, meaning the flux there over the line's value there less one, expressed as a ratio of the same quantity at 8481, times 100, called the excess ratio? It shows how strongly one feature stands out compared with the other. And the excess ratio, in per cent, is 104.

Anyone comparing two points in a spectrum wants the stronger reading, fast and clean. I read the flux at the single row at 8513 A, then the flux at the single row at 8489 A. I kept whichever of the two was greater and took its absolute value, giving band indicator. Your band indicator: 0.722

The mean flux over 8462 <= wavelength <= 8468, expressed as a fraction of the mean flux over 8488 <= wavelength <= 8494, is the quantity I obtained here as 0.97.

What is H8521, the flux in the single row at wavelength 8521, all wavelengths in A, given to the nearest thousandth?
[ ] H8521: 0.712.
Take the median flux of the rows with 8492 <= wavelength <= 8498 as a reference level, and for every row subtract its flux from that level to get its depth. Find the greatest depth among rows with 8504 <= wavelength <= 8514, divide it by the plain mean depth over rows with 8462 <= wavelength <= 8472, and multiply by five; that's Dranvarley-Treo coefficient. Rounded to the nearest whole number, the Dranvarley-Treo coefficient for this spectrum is 3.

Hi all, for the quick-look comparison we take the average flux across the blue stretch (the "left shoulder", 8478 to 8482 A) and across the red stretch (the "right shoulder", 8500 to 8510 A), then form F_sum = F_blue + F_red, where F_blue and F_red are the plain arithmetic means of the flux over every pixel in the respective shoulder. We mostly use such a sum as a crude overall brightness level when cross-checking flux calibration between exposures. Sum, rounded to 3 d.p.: 1.437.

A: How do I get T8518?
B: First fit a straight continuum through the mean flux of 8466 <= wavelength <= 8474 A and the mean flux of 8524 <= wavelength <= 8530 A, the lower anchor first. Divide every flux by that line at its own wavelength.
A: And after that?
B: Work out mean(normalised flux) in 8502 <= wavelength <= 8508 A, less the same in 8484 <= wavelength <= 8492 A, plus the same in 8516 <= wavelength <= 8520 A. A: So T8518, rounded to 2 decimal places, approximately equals 1.00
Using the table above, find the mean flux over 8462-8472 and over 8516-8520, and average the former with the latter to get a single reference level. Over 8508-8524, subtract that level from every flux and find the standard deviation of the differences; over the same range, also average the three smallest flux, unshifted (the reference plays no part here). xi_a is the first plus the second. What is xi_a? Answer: 0.713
